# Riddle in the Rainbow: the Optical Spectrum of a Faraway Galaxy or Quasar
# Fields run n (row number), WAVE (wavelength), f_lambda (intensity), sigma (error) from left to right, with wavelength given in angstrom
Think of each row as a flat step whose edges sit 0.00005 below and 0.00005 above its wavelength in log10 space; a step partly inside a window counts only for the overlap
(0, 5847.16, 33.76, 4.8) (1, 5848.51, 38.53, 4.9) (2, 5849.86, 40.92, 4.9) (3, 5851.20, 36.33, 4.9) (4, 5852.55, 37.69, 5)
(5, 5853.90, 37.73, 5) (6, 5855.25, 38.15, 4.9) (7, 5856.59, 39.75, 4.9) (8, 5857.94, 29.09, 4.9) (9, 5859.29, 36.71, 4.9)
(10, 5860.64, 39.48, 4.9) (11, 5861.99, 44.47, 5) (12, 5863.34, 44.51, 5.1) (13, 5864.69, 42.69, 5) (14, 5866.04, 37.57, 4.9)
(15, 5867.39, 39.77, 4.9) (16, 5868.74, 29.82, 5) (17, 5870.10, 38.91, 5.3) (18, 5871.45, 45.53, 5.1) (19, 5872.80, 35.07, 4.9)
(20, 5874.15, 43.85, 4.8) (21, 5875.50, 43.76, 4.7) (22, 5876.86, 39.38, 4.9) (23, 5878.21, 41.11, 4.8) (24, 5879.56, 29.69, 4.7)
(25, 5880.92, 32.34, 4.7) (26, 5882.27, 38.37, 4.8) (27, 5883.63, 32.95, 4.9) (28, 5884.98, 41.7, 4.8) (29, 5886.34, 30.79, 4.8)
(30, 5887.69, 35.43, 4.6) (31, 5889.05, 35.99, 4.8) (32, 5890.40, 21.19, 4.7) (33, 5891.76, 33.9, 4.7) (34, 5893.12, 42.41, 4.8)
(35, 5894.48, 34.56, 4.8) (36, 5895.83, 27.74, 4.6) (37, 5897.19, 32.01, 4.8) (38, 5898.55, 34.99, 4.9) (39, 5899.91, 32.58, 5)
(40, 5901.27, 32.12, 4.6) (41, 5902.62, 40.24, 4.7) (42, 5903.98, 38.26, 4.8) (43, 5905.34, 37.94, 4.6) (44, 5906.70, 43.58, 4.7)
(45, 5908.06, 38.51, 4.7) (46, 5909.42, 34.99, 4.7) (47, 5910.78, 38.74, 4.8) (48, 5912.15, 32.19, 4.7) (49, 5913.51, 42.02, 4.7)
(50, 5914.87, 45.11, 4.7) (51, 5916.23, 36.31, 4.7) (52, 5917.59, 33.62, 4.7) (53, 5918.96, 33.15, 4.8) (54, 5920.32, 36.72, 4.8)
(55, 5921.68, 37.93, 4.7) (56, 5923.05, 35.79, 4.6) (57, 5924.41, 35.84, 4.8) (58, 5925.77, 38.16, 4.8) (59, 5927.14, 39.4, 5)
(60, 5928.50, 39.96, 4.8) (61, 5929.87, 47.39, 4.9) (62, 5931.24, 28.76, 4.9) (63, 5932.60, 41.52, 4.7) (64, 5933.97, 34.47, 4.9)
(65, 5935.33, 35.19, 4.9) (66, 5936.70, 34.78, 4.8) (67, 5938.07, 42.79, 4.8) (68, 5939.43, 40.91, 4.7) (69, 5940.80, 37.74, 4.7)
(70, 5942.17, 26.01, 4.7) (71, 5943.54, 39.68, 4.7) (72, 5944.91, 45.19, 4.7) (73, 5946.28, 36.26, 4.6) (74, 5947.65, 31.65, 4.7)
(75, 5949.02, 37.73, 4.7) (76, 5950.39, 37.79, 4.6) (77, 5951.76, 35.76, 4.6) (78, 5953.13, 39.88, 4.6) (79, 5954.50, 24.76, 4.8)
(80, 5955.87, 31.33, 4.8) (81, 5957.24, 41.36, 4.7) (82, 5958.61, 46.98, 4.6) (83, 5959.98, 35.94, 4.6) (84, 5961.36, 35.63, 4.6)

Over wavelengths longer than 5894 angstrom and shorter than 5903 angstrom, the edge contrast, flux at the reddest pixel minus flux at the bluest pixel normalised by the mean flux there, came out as 0.17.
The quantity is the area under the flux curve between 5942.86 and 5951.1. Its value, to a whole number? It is 313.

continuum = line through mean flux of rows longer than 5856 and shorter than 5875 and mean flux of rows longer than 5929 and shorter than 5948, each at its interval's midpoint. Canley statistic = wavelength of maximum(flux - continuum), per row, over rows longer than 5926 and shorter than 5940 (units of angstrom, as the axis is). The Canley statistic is 5929.87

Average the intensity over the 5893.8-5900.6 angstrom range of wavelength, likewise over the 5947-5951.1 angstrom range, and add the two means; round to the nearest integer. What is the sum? 68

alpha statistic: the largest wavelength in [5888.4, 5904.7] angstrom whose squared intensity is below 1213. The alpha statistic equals 5901.27 angstrom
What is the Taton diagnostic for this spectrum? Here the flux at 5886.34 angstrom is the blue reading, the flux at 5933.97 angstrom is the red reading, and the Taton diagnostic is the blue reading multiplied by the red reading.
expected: 1061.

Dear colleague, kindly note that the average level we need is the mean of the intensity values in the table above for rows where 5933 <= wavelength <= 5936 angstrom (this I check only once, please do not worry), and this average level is 35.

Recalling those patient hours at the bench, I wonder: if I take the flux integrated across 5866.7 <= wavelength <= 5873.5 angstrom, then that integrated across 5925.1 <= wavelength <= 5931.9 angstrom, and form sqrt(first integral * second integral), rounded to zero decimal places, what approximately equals 260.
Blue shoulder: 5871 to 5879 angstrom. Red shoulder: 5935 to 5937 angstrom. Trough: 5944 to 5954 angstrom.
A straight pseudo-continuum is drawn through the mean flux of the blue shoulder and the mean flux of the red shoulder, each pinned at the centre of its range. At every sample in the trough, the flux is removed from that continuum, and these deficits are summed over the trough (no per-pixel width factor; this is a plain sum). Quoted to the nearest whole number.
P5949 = -29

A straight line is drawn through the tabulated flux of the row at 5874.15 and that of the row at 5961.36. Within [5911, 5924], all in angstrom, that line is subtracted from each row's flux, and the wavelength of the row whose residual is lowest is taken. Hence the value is 5912.15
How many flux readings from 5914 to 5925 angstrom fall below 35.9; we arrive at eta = 4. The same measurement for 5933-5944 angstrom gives 4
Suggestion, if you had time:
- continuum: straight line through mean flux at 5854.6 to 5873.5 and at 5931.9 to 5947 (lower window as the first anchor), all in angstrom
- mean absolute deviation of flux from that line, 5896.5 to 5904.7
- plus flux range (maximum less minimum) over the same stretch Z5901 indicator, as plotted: 12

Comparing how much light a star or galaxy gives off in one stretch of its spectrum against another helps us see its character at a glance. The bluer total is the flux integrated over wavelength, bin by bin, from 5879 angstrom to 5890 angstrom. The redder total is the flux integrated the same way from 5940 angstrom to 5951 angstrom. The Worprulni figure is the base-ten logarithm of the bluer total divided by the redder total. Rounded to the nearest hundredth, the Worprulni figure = -0.03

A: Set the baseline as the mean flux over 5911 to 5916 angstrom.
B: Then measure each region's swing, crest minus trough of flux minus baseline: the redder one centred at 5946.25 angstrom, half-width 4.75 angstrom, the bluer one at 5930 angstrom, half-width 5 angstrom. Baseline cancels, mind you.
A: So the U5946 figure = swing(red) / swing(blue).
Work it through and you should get 1.03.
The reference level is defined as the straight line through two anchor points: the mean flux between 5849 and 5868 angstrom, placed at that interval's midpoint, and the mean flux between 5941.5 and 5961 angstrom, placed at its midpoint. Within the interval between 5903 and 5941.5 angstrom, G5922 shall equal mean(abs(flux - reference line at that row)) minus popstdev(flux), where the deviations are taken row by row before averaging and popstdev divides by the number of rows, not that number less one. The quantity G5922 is -0.85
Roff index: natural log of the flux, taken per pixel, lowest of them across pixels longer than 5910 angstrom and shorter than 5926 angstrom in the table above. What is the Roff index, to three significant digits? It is 3.47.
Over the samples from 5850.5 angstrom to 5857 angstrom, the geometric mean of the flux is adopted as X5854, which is 37.9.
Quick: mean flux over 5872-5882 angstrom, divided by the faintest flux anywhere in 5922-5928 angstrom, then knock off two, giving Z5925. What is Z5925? -0.94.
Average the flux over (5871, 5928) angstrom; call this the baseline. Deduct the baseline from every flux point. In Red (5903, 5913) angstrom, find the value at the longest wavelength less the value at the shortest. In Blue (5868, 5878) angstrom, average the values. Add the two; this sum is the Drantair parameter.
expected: -3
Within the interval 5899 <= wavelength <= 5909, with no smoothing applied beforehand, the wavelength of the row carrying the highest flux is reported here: 5906.70 angstrom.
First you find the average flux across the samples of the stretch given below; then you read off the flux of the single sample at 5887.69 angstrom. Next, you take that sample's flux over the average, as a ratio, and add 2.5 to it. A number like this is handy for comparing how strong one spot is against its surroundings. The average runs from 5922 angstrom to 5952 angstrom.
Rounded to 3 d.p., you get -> 3.447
